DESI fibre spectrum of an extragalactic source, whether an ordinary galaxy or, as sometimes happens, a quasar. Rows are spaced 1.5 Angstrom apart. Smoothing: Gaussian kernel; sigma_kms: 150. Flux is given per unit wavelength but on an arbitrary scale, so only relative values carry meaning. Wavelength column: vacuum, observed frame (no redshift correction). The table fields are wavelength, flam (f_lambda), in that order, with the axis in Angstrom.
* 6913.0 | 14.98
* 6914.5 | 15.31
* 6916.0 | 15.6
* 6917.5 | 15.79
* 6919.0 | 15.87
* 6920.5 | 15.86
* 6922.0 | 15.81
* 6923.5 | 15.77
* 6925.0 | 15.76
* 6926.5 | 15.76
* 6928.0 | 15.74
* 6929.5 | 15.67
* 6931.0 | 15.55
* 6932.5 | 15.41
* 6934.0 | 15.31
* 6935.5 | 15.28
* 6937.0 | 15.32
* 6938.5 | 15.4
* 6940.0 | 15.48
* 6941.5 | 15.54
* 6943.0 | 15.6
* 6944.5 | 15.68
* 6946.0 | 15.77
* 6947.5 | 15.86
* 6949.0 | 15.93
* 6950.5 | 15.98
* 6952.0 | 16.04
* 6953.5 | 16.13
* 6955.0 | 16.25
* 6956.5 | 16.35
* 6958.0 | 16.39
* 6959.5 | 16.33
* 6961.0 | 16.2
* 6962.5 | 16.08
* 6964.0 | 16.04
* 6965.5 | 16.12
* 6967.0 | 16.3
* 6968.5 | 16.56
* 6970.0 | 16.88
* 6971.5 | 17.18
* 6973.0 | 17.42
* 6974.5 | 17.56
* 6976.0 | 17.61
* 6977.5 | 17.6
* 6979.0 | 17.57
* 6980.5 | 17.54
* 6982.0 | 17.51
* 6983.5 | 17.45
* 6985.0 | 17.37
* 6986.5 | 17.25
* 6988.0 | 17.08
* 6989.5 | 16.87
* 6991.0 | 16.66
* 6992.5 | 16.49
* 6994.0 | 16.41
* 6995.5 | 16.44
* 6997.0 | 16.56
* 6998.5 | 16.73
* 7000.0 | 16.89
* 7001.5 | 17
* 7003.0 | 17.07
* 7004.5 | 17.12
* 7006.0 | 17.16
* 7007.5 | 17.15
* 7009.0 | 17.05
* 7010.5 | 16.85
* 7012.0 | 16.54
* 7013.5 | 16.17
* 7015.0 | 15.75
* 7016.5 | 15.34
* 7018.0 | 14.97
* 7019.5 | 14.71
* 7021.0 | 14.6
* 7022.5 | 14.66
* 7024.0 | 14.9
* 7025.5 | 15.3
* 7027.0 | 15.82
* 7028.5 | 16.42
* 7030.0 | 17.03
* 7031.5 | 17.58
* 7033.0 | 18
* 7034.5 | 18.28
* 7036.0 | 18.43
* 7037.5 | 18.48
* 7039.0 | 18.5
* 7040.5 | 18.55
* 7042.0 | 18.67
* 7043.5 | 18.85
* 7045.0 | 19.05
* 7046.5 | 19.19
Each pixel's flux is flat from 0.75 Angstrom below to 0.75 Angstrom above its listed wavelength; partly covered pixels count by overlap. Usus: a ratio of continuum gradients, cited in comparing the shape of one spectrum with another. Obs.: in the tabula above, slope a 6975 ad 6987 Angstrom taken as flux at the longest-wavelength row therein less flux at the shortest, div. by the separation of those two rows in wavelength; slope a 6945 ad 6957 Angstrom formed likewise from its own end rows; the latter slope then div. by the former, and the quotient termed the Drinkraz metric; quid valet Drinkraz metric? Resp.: -1.6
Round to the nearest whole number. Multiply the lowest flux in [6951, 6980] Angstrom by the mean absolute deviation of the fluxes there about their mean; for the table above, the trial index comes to 9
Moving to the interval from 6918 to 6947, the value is 3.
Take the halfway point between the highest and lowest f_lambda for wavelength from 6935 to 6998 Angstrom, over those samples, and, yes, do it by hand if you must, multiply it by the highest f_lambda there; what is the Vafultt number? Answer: 290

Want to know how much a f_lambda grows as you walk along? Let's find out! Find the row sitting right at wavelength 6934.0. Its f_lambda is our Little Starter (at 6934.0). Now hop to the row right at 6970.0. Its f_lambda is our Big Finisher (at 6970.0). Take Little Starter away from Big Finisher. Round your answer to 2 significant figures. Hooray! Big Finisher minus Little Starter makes 1.6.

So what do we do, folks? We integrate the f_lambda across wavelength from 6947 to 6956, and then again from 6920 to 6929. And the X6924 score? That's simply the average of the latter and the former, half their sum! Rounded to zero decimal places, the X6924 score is 143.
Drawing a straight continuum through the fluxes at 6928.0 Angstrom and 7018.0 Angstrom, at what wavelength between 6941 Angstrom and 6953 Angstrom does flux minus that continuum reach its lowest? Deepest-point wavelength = 6941.5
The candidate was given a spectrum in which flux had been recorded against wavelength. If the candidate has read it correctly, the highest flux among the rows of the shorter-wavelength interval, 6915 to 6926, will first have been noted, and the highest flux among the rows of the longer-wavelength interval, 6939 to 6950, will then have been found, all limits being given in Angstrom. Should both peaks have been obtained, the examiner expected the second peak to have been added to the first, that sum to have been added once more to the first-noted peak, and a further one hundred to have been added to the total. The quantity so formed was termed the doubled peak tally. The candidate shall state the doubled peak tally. 147.7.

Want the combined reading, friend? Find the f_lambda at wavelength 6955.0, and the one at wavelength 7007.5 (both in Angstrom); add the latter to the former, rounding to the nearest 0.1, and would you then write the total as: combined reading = 33.4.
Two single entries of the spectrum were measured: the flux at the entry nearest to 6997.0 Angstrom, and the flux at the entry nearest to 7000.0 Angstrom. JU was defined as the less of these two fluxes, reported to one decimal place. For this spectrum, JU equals 16.6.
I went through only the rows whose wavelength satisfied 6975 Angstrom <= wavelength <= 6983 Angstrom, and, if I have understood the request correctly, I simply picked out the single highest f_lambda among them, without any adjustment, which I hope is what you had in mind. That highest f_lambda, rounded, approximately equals 17.61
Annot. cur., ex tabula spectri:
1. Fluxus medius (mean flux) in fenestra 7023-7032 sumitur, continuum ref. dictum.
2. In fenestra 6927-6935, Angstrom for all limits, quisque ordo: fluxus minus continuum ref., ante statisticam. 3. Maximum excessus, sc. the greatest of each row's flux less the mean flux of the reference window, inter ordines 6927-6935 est -0.4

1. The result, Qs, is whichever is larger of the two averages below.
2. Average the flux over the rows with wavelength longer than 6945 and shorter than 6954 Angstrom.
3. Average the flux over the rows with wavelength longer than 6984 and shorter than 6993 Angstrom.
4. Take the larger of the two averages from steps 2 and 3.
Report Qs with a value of 17.0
